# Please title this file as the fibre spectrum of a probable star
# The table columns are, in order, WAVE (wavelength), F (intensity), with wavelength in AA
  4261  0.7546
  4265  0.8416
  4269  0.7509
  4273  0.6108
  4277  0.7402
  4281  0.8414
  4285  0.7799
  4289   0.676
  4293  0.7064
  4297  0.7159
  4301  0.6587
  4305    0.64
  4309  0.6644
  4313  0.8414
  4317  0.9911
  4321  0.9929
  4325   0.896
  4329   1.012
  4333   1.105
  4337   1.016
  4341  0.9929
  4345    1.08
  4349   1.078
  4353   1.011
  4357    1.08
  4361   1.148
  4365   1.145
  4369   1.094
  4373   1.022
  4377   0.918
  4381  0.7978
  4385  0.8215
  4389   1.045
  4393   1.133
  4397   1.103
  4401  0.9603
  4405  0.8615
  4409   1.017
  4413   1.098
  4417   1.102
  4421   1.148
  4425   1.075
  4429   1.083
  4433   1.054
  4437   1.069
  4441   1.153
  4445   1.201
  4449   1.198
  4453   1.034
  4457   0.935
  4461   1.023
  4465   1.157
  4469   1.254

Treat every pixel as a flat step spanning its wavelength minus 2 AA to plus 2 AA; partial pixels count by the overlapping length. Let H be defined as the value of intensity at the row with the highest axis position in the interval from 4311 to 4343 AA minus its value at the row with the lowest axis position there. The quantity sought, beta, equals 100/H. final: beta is 660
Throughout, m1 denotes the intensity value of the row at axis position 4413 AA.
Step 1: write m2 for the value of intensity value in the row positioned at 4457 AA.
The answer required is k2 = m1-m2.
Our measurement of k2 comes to 0.16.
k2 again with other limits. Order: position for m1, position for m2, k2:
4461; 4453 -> -0.01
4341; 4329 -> -0.02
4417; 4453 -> 0.07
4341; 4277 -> 0.25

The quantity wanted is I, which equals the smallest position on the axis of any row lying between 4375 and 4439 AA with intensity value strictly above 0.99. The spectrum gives 4389 AA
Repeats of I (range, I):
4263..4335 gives 4317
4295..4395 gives 4317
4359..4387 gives 4361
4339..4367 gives 4341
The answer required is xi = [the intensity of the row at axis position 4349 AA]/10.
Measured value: 0.108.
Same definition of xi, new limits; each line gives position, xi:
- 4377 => 0.092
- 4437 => 0.107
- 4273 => 0.061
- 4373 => 0.102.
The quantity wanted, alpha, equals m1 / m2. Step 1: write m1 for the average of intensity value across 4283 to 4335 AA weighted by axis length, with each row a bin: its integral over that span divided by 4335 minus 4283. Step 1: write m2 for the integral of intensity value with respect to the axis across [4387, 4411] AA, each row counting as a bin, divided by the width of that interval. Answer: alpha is 0.81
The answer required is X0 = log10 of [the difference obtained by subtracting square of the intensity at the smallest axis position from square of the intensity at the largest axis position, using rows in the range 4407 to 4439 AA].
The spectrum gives -0.96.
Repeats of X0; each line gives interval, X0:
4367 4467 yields -0.85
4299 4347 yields -0.14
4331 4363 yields -1.01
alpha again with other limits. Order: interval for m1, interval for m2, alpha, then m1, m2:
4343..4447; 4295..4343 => 1.20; 1.05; 0.88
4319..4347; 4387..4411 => 0.99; 1.01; 1.02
